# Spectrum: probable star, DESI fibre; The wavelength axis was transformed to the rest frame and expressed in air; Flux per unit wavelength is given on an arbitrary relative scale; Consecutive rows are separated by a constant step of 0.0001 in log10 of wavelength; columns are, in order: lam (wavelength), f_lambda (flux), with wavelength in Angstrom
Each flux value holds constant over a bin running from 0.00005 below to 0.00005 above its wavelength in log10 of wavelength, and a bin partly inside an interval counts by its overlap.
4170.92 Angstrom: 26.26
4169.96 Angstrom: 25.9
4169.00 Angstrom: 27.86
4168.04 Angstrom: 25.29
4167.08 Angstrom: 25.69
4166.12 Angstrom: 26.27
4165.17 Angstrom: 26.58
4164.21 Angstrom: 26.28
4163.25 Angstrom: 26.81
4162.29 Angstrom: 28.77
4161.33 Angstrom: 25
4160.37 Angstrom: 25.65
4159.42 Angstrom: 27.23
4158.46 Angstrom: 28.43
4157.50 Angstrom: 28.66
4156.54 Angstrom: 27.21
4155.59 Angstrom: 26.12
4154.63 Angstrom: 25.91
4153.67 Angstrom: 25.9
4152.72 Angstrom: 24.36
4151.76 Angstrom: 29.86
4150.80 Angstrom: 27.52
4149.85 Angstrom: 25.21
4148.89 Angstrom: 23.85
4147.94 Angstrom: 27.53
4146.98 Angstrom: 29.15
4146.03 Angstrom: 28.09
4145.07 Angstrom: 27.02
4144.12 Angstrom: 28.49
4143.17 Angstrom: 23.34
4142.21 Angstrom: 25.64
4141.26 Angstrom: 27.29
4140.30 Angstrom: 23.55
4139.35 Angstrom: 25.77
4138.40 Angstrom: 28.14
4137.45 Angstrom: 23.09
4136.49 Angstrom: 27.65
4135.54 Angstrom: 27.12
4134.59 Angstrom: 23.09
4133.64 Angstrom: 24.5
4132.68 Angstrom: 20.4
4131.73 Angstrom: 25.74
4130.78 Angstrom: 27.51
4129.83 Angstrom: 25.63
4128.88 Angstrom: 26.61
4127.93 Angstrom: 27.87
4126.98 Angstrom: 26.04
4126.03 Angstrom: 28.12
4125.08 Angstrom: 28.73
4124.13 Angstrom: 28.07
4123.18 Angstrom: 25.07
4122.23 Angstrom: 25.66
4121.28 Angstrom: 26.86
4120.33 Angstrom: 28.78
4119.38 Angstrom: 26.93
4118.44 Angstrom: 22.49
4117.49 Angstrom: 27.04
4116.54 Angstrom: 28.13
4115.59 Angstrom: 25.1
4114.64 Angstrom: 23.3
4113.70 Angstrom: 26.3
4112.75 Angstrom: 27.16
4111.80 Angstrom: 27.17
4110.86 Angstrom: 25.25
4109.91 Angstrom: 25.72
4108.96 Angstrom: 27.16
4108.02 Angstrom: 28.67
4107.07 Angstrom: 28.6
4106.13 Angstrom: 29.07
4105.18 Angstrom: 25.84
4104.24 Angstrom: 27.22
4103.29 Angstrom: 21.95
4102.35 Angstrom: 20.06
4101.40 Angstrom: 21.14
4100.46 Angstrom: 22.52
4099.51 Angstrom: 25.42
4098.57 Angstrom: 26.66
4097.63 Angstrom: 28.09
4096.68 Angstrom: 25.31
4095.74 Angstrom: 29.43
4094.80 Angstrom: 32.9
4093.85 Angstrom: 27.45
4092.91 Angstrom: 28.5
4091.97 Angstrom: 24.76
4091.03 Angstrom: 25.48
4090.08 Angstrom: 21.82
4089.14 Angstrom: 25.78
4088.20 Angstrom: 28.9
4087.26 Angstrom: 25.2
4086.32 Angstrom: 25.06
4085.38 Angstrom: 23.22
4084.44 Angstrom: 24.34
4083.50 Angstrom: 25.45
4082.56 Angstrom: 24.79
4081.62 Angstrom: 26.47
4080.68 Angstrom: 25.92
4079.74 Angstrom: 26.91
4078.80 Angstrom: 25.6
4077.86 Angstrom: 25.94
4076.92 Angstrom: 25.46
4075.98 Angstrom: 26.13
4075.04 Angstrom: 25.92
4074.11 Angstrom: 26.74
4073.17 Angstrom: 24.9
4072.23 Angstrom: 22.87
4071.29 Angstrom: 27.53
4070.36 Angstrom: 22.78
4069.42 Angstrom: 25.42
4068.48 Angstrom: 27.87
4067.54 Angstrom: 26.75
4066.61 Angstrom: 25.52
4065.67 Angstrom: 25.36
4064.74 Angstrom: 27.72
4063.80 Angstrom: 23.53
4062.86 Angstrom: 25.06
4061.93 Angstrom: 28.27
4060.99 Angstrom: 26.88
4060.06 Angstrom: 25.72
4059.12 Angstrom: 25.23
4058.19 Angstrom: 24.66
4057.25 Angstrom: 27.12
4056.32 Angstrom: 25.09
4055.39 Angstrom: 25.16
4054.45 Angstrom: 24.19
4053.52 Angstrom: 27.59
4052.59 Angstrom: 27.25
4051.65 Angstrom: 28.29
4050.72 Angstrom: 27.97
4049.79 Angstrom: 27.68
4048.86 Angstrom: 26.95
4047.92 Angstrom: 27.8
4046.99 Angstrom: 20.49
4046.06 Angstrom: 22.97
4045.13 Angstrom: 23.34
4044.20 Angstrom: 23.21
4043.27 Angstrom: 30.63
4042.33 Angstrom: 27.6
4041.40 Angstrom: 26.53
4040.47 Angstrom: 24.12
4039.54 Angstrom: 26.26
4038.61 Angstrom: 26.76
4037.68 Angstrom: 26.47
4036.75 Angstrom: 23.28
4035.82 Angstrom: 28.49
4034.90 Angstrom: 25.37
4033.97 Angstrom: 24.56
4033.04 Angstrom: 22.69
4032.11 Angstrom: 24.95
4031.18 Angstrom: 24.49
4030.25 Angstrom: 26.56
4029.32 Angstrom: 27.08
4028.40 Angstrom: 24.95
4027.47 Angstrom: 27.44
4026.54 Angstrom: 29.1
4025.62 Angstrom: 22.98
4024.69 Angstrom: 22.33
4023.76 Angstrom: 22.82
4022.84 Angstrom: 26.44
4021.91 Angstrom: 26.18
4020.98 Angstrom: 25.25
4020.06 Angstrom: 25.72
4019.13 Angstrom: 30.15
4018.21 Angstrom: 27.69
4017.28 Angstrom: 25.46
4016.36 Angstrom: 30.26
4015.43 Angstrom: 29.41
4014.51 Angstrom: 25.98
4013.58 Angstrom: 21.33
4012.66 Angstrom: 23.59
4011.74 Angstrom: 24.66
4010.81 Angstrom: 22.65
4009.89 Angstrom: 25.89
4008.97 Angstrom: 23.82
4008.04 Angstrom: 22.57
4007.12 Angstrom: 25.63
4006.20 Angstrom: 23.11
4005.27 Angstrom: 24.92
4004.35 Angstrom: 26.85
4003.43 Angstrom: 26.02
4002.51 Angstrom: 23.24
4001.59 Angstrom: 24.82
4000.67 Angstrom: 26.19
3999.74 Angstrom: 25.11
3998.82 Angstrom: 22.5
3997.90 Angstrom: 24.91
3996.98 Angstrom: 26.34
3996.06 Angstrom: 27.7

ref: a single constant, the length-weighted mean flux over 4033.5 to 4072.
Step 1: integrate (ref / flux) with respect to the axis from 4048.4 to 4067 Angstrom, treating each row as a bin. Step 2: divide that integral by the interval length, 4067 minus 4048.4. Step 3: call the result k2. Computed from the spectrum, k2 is 0.99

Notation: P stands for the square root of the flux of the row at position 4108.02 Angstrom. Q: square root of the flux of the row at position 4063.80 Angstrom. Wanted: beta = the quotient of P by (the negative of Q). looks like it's -1.10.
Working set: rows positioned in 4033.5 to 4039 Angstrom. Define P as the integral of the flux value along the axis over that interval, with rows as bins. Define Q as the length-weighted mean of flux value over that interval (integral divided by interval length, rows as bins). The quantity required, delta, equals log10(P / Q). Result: 0.740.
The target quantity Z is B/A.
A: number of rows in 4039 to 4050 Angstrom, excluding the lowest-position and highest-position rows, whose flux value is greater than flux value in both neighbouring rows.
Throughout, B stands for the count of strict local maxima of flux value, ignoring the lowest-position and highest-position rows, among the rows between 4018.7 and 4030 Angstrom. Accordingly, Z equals 0.7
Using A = 3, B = 2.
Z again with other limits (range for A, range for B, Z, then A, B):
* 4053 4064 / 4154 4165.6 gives 0.7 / 3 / 2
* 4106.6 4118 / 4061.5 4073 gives 1.0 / 3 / 3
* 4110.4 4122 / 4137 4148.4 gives 1.3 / 3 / 4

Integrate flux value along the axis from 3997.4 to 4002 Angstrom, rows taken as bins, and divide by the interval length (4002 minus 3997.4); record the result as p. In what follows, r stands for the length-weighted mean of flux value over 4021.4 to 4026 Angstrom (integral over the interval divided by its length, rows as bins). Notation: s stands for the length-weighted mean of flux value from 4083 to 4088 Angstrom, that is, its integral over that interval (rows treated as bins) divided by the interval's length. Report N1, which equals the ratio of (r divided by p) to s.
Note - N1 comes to 0.0393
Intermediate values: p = 24.7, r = 24.1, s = 24.9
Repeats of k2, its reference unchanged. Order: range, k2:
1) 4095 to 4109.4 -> 1.02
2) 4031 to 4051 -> 1.02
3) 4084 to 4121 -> 1.01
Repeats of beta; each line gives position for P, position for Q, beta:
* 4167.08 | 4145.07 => -0.98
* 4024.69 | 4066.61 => -0.94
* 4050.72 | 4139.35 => -1.04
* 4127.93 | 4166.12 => -1.03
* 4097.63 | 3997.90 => -1.06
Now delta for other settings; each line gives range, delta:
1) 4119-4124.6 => 0.748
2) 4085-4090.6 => 0.748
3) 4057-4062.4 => 0.732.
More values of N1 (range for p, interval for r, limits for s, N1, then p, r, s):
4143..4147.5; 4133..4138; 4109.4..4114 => 0.0345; 27.5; 25.0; 26.3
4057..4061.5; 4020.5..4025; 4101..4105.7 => 0.0410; 25.8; 24.7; 23.3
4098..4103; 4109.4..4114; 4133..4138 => 0.0453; 23.2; 26.3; 25.0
